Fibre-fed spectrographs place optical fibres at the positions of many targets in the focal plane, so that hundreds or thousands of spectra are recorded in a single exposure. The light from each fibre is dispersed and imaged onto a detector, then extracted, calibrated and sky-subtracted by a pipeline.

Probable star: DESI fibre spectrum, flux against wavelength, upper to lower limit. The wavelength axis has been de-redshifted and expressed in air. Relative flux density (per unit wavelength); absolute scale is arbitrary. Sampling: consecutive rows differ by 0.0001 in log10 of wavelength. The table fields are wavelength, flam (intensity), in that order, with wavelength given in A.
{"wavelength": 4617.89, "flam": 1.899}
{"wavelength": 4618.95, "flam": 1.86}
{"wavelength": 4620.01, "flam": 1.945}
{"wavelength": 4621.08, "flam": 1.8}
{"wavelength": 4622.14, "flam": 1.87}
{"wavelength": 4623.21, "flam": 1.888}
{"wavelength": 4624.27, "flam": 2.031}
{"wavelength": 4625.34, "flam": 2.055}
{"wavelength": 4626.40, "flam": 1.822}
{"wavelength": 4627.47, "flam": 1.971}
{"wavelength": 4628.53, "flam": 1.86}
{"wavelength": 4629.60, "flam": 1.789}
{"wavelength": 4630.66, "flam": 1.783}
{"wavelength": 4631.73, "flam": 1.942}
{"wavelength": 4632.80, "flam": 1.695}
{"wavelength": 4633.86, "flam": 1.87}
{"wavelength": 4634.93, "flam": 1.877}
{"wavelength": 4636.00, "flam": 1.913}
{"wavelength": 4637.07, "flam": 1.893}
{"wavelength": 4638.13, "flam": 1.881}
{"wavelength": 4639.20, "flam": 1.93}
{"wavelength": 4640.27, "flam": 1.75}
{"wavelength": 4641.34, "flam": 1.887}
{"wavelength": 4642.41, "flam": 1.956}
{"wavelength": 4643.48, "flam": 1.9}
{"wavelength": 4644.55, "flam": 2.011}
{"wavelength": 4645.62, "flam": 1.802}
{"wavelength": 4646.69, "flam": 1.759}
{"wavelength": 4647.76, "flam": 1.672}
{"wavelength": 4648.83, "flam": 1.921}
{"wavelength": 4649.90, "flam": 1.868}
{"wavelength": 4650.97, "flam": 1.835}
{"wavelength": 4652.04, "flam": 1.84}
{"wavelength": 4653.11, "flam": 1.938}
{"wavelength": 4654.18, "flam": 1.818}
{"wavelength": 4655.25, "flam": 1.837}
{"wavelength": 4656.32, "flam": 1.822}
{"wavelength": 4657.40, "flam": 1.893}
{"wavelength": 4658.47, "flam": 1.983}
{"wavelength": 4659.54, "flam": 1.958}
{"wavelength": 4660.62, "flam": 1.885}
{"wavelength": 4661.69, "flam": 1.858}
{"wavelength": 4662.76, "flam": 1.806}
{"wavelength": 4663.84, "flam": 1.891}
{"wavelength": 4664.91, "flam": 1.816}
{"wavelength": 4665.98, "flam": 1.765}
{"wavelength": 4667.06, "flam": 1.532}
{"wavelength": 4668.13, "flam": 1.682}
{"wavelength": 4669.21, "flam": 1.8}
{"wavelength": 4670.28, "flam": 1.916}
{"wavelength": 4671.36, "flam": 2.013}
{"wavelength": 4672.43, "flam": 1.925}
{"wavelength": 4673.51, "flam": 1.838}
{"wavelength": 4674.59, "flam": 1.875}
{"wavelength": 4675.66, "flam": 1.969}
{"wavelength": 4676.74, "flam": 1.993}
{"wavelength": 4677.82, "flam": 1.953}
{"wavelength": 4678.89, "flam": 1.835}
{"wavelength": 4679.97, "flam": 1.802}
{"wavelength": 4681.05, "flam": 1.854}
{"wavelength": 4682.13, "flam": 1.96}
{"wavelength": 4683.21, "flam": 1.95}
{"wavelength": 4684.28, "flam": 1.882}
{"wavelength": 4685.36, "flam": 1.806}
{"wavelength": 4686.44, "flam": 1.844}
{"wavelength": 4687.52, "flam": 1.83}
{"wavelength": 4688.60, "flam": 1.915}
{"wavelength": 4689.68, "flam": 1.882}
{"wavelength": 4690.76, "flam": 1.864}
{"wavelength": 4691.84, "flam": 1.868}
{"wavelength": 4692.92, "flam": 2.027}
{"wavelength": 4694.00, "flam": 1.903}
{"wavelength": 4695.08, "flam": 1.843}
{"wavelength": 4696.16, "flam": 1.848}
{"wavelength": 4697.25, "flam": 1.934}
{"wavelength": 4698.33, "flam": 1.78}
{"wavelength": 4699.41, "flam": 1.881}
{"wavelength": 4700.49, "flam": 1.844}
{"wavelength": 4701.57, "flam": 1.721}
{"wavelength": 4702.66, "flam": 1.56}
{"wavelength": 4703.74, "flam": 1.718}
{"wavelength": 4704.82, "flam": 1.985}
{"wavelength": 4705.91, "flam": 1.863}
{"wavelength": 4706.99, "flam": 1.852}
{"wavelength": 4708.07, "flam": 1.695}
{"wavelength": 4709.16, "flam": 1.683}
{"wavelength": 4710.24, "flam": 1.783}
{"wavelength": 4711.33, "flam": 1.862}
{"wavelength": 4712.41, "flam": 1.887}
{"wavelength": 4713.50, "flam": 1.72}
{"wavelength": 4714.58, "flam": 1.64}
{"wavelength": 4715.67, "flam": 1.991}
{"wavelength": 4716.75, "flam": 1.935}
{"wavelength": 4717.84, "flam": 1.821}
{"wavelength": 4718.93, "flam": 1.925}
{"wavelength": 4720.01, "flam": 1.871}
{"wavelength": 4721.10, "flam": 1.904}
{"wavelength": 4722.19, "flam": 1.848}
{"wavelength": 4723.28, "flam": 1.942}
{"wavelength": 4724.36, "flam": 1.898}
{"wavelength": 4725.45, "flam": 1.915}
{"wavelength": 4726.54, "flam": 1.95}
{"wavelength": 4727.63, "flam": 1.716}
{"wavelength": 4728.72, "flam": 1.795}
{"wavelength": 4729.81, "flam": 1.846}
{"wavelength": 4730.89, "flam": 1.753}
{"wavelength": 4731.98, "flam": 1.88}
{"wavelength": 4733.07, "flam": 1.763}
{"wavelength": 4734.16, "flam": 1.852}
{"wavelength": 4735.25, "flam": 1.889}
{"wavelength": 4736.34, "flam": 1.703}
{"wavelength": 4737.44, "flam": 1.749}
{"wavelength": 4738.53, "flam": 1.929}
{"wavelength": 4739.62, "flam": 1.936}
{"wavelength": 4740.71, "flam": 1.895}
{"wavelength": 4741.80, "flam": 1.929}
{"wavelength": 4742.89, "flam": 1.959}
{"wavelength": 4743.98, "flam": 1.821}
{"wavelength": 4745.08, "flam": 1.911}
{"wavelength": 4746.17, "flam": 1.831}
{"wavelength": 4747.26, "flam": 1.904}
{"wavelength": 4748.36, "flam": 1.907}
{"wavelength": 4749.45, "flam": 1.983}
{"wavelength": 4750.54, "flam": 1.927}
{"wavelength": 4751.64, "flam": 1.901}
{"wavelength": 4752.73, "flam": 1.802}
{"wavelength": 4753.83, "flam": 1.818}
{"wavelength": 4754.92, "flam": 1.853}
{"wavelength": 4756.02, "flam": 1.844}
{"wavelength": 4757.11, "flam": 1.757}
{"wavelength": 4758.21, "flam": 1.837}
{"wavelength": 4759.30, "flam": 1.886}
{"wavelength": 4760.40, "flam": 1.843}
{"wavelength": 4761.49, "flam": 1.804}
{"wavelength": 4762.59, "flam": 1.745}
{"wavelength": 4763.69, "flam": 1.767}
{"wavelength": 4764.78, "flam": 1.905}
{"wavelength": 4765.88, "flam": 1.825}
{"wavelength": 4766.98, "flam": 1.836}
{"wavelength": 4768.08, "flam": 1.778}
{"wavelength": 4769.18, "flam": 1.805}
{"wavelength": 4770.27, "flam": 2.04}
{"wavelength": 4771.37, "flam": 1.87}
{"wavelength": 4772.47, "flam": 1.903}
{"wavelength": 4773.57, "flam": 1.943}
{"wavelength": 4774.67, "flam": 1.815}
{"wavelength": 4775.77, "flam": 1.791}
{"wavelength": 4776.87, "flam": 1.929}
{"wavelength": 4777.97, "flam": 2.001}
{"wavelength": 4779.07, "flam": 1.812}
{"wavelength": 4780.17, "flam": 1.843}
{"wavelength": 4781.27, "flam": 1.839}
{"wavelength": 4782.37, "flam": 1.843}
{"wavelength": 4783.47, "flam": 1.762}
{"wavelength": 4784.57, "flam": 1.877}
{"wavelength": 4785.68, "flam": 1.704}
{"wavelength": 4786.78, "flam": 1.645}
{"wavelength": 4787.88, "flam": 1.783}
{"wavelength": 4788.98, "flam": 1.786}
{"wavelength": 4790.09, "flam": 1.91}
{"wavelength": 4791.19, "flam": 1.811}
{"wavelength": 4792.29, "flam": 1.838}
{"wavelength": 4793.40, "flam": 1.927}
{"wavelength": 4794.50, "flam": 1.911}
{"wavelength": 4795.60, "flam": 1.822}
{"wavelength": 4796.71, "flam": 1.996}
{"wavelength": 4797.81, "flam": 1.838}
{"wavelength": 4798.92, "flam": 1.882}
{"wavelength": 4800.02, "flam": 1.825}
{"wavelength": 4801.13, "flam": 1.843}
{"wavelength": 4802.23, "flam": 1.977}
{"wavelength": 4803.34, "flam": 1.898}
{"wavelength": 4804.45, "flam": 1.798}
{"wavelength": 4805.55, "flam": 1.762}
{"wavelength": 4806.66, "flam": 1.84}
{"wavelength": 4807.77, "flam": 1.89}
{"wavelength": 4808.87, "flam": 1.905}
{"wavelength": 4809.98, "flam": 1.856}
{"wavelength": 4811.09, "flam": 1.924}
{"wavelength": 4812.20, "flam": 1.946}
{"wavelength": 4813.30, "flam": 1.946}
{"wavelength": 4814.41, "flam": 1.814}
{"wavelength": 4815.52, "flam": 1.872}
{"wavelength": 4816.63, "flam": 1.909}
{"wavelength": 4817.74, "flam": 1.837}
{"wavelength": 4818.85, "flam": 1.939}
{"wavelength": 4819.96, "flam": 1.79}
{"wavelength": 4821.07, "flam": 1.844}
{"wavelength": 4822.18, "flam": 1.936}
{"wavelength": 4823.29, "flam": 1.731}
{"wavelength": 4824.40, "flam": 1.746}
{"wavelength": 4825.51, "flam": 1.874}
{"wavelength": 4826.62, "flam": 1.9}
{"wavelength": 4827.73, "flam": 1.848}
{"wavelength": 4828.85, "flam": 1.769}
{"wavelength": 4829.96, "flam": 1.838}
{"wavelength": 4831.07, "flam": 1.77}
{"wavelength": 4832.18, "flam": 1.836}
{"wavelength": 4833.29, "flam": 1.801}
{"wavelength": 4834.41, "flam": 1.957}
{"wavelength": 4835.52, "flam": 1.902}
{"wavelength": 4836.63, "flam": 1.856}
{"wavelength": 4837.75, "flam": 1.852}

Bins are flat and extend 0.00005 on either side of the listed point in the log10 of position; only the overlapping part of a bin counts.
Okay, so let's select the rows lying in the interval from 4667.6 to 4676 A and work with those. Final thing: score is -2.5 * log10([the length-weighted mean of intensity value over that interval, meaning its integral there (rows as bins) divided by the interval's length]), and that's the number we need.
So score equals -0.68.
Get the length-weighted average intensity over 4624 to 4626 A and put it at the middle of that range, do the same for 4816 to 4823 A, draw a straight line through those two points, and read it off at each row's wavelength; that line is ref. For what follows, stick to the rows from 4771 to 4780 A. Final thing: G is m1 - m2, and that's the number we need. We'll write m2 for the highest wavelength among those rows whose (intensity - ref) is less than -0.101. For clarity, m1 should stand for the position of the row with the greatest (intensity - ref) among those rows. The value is 2.2 A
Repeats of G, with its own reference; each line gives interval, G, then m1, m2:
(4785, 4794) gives 4.4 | 4793.40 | 4788.98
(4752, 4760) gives 2.2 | 4759.30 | 4757.11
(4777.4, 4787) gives -8.8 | 4777.97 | 4786.78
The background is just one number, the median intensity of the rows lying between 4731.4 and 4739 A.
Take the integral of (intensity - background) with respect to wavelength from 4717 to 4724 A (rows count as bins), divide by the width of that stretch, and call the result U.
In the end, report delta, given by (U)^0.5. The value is 0.19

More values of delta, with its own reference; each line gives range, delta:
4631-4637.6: 0.10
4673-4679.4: 0.24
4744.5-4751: 0.24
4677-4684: 0.21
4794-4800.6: 0.16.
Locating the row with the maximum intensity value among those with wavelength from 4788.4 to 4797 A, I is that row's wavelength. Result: 4796.71 A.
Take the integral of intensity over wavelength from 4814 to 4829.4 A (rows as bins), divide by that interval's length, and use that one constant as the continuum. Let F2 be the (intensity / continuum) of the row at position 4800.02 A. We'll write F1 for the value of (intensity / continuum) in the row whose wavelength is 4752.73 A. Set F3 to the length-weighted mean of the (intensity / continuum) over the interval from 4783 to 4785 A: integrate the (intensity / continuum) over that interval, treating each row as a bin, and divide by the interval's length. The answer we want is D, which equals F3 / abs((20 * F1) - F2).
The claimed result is 0.0532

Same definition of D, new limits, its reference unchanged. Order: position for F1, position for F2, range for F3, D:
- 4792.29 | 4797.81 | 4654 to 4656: 0.0525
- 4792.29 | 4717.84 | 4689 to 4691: 0.0537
